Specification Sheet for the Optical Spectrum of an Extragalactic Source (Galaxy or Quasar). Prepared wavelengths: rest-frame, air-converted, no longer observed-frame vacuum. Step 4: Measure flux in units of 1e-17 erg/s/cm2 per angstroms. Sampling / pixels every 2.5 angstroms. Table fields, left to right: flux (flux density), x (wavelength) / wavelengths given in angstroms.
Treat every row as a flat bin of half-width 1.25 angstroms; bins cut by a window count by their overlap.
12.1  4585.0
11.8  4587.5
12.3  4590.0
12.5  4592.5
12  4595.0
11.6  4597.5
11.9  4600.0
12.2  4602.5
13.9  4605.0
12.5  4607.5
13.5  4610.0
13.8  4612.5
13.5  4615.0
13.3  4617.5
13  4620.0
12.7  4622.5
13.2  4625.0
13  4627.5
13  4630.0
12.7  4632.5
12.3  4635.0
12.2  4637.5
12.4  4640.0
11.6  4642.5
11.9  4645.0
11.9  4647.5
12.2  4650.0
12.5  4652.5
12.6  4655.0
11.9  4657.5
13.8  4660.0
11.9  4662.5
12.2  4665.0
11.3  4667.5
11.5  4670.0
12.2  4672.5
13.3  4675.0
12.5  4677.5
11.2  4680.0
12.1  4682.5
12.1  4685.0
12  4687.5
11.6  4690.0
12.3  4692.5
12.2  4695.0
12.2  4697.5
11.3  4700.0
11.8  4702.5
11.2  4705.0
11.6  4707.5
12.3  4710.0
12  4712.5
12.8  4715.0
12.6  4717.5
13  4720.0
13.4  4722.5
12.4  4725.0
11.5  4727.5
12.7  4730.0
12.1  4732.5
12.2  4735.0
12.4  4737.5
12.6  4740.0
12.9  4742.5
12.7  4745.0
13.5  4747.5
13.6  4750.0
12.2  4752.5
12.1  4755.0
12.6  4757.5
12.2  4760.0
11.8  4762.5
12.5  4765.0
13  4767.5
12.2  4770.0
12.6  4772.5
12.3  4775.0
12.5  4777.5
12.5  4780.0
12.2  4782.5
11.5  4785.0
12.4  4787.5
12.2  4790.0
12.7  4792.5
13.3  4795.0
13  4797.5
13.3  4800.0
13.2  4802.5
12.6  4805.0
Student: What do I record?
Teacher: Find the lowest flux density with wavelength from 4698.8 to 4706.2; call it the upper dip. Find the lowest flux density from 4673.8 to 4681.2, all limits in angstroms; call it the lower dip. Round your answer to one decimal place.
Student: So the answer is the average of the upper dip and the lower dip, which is 11.2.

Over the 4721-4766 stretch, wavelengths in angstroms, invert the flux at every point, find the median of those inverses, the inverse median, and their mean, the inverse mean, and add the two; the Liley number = 0.160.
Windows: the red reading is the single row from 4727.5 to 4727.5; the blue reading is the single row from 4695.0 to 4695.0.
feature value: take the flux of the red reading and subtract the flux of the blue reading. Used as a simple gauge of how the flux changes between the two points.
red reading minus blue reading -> -0.7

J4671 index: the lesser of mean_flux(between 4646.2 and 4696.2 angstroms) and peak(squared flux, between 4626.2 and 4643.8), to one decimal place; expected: 12.2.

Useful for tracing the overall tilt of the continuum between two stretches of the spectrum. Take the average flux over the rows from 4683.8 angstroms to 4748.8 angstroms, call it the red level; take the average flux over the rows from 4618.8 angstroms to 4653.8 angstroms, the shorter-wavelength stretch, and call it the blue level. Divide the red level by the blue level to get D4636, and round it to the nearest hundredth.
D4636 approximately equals 0.99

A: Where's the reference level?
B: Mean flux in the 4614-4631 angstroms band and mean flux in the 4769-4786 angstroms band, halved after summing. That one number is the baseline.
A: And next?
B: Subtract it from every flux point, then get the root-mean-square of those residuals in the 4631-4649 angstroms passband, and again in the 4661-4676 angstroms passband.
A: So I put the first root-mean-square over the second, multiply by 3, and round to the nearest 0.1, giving 2.1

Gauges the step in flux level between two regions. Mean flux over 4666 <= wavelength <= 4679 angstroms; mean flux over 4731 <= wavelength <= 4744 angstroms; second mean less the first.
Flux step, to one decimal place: 0.3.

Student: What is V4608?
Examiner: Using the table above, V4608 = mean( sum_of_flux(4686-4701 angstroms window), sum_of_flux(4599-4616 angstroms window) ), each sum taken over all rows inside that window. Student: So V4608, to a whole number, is 81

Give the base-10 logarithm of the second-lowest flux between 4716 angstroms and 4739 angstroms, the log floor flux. 1.08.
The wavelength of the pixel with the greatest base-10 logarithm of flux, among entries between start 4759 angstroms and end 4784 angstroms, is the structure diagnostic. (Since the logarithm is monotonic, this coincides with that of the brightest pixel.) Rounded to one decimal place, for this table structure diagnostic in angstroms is 4767.5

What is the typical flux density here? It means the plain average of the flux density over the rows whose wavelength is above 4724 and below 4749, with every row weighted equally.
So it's 12.5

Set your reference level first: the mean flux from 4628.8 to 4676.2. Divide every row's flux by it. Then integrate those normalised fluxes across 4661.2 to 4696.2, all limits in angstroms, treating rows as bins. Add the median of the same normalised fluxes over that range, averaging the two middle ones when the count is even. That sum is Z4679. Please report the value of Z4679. 35.3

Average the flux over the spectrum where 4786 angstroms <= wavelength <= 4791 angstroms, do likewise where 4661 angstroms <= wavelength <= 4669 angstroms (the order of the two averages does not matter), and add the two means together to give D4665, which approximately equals 24.1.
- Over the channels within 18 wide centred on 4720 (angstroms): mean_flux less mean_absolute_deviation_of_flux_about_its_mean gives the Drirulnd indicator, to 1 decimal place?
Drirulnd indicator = 12.0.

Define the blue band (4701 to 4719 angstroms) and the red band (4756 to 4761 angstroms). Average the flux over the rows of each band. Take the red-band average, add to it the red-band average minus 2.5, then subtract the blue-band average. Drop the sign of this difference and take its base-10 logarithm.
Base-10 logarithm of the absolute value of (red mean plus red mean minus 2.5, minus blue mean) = 1.01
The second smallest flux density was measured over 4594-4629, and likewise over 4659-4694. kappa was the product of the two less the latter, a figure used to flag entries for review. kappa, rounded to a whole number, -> 123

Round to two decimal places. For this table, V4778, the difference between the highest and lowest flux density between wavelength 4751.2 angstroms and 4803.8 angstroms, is 1.80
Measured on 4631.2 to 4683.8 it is 2.60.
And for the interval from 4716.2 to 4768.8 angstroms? 2.10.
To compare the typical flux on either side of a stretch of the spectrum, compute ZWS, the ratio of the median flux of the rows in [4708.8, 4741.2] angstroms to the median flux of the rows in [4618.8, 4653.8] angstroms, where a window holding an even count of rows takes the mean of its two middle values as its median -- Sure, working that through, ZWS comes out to 1.00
